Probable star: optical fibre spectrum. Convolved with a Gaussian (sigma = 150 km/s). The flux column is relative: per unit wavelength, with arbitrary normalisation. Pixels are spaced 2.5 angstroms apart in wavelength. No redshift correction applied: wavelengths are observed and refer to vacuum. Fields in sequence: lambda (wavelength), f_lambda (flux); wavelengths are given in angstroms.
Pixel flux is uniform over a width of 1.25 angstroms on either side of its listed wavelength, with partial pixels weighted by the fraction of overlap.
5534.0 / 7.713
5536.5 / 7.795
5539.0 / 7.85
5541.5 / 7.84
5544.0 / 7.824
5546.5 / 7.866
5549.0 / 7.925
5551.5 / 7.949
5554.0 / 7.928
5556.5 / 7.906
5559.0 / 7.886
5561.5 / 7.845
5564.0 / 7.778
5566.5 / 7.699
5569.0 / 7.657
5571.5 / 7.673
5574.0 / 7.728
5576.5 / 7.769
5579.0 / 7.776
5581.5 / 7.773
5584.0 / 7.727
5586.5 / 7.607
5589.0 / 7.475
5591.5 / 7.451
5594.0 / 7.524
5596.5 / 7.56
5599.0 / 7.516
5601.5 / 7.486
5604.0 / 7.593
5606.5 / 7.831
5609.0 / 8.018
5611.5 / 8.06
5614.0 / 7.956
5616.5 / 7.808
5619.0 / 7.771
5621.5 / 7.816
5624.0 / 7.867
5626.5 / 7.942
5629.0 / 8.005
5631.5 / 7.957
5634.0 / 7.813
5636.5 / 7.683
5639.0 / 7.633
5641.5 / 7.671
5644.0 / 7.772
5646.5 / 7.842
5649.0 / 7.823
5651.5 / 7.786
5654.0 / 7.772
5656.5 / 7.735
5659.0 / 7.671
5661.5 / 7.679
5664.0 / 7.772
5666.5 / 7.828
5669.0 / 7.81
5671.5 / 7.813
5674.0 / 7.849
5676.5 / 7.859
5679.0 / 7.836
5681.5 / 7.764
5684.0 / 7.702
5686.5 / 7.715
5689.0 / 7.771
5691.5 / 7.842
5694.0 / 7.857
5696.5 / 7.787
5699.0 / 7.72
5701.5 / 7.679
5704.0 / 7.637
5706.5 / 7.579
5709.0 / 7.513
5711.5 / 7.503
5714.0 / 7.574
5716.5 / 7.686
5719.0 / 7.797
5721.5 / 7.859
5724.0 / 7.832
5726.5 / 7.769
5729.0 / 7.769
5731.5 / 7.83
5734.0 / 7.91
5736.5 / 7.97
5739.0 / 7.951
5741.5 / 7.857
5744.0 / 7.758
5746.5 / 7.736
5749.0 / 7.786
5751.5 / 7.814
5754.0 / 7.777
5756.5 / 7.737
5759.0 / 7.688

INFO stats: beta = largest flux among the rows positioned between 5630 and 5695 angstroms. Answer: 7.957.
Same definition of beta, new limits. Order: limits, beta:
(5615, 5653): 8.005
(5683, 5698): 7.857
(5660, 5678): 7.859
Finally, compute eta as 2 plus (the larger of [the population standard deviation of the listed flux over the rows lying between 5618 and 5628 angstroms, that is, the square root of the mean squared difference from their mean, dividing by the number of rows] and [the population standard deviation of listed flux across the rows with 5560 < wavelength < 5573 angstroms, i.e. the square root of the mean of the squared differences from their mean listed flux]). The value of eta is 2.07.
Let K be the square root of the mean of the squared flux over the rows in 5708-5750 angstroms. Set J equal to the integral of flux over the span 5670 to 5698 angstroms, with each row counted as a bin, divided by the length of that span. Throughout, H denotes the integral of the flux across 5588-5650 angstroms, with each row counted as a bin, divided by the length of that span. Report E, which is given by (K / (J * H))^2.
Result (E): 0.0165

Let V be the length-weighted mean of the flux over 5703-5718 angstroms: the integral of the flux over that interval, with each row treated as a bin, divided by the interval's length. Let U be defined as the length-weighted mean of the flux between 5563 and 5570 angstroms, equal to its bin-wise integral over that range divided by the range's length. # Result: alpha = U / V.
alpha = 1.02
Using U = 7.71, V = 7.58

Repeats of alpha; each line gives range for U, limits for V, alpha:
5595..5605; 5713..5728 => 0.97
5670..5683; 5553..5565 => 0.99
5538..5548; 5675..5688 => 1.01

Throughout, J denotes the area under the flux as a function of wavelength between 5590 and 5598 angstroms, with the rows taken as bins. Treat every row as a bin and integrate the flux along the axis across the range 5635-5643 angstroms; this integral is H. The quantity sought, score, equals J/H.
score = 0.98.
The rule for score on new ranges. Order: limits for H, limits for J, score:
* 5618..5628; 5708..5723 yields 1.46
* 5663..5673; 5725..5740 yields 1.51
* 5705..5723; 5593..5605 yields 0.66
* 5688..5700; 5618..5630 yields 1.01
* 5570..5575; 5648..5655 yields 1.42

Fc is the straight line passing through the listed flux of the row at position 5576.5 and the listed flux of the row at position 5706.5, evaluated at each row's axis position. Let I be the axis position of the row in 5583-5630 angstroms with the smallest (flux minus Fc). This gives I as 5591.5 angstroms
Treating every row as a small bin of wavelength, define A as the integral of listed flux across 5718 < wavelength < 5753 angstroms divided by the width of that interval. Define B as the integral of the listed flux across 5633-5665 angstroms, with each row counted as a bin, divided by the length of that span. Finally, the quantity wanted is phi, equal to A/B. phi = 1.01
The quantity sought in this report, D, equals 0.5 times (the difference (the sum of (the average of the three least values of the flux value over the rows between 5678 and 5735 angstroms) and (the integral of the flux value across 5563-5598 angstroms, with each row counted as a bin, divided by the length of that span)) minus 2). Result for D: 6.59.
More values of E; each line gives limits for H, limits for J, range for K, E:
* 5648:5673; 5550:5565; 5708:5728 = 0.0158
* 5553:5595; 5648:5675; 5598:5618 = 0.0168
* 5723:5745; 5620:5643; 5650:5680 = 0.0161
